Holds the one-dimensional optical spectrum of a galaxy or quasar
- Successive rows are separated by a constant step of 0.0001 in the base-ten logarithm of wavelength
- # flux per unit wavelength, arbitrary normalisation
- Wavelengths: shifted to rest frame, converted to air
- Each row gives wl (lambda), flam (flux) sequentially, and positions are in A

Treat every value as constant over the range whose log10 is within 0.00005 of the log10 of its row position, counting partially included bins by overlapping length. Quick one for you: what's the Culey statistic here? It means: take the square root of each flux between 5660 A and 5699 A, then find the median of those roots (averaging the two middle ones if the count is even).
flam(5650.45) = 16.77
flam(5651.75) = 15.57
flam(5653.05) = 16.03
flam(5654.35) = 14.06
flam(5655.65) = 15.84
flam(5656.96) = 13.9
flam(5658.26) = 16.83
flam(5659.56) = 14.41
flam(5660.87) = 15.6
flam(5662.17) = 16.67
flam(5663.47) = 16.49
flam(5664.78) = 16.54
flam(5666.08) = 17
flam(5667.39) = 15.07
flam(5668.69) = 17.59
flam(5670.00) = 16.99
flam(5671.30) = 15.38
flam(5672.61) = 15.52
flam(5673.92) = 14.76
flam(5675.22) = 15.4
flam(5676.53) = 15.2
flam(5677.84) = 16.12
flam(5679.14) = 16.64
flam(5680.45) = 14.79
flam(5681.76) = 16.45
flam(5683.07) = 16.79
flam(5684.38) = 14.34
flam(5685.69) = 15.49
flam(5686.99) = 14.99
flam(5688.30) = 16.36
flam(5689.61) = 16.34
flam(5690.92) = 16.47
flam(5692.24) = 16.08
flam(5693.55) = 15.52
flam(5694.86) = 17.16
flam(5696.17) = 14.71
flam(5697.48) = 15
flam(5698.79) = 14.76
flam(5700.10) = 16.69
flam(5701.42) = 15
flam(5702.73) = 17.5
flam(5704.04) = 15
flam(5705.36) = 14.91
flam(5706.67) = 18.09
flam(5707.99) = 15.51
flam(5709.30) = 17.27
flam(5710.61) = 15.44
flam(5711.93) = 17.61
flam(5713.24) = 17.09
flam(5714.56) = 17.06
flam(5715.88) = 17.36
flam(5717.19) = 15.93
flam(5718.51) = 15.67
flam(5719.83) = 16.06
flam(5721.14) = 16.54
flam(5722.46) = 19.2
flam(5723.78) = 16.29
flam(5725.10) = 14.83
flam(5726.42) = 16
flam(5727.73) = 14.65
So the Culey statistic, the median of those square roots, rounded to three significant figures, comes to 3.98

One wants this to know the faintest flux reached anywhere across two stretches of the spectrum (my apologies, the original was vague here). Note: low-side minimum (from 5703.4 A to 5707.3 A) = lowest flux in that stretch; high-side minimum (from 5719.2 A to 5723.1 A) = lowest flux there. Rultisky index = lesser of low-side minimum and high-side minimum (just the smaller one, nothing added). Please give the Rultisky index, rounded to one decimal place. 14.9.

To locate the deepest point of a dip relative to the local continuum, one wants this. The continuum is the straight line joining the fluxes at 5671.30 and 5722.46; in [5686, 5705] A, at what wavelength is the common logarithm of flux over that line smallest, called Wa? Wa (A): 5704.04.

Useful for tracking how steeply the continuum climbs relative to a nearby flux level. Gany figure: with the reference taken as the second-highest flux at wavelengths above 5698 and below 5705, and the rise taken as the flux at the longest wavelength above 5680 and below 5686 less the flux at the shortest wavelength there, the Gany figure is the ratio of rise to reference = 0.042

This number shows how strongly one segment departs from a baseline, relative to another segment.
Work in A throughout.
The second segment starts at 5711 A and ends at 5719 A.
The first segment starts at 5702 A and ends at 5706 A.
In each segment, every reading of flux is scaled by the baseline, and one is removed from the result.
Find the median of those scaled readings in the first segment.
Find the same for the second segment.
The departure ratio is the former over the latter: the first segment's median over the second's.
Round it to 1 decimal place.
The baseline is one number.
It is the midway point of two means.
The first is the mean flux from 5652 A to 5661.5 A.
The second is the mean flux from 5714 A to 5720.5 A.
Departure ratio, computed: -0.7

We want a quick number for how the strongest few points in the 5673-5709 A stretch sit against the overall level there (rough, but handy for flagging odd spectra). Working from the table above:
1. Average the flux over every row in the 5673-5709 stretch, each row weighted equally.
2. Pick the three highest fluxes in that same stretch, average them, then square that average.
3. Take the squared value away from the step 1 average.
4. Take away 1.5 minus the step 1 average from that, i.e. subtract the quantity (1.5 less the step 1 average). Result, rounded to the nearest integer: -279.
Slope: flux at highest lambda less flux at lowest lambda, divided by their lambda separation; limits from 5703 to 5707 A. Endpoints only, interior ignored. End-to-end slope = 1.2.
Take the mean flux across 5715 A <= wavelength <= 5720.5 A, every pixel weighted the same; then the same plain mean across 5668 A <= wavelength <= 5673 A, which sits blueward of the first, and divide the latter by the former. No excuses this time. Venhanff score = 1.01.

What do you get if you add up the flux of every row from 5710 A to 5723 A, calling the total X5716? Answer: 168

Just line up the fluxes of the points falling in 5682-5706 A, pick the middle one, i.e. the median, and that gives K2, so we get 15.5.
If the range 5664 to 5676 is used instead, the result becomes 15.5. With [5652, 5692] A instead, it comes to 15.9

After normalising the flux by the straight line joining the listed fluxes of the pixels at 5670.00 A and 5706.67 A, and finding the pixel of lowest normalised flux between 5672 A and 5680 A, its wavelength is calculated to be 5673.92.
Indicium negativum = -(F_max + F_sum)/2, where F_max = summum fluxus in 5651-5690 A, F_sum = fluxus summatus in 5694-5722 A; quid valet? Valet -179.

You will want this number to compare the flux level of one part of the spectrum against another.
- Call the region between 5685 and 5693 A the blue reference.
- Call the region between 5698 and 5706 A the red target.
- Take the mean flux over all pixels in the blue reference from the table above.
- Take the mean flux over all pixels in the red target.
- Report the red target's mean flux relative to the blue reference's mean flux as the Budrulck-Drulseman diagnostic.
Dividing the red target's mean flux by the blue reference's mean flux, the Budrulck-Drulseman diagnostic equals 0.98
